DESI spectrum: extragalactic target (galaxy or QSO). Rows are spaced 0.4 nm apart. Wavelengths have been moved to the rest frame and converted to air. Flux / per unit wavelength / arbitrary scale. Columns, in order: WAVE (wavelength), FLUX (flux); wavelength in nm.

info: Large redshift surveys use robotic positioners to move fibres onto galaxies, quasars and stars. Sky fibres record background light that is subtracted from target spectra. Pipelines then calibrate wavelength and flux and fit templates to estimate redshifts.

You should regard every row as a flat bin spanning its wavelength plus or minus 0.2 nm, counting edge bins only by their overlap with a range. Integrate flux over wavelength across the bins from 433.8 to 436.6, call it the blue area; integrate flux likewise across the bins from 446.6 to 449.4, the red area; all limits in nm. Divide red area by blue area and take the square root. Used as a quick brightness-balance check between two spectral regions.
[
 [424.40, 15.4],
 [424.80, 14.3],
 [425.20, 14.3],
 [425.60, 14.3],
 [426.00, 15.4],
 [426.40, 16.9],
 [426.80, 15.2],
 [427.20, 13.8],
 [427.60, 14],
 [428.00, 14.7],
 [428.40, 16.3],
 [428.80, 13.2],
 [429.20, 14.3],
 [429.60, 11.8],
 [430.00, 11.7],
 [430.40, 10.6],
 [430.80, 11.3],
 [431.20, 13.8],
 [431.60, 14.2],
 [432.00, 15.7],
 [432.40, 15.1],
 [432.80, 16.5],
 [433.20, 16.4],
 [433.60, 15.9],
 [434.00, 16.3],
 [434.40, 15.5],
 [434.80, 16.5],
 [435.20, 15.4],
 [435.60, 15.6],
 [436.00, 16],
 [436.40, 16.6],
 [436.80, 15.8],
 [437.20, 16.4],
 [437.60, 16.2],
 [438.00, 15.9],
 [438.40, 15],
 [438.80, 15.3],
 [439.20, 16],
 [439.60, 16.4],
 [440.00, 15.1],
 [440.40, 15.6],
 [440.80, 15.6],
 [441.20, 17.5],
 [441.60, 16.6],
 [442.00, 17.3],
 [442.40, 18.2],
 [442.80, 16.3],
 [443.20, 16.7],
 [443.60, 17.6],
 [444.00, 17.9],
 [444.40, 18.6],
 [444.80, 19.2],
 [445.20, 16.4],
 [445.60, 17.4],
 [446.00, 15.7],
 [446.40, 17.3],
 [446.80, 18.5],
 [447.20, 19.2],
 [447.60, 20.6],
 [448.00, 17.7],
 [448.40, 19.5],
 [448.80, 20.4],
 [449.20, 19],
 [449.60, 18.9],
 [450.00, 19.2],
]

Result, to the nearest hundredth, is 1.10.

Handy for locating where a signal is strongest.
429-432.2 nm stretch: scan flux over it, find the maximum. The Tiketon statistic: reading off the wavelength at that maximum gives 432.00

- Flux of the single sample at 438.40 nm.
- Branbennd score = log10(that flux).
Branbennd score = 1.18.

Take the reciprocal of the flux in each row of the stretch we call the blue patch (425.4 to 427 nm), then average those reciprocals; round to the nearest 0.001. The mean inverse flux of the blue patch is 0.065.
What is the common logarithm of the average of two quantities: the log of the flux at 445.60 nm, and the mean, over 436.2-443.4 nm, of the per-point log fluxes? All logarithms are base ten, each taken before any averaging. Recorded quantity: 0.088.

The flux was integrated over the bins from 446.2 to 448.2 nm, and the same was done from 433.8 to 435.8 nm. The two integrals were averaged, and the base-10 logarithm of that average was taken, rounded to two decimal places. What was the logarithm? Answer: 1.54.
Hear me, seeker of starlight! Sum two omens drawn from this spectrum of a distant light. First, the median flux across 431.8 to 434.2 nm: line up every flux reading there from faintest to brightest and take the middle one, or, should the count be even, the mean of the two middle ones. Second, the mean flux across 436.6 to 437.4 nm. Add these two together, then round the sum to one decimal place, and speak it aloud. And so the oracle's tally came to 32.2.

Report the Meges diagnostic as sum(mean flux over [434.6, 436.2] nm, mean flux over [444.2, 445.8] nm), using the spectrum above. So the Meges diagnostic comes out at 33.8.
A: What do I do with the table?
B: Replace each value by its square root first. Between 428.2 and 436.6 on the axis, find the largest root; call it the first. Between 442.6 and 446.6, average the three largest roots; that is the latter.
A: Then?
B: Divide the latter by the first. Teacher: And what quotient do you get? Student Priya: 1.06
